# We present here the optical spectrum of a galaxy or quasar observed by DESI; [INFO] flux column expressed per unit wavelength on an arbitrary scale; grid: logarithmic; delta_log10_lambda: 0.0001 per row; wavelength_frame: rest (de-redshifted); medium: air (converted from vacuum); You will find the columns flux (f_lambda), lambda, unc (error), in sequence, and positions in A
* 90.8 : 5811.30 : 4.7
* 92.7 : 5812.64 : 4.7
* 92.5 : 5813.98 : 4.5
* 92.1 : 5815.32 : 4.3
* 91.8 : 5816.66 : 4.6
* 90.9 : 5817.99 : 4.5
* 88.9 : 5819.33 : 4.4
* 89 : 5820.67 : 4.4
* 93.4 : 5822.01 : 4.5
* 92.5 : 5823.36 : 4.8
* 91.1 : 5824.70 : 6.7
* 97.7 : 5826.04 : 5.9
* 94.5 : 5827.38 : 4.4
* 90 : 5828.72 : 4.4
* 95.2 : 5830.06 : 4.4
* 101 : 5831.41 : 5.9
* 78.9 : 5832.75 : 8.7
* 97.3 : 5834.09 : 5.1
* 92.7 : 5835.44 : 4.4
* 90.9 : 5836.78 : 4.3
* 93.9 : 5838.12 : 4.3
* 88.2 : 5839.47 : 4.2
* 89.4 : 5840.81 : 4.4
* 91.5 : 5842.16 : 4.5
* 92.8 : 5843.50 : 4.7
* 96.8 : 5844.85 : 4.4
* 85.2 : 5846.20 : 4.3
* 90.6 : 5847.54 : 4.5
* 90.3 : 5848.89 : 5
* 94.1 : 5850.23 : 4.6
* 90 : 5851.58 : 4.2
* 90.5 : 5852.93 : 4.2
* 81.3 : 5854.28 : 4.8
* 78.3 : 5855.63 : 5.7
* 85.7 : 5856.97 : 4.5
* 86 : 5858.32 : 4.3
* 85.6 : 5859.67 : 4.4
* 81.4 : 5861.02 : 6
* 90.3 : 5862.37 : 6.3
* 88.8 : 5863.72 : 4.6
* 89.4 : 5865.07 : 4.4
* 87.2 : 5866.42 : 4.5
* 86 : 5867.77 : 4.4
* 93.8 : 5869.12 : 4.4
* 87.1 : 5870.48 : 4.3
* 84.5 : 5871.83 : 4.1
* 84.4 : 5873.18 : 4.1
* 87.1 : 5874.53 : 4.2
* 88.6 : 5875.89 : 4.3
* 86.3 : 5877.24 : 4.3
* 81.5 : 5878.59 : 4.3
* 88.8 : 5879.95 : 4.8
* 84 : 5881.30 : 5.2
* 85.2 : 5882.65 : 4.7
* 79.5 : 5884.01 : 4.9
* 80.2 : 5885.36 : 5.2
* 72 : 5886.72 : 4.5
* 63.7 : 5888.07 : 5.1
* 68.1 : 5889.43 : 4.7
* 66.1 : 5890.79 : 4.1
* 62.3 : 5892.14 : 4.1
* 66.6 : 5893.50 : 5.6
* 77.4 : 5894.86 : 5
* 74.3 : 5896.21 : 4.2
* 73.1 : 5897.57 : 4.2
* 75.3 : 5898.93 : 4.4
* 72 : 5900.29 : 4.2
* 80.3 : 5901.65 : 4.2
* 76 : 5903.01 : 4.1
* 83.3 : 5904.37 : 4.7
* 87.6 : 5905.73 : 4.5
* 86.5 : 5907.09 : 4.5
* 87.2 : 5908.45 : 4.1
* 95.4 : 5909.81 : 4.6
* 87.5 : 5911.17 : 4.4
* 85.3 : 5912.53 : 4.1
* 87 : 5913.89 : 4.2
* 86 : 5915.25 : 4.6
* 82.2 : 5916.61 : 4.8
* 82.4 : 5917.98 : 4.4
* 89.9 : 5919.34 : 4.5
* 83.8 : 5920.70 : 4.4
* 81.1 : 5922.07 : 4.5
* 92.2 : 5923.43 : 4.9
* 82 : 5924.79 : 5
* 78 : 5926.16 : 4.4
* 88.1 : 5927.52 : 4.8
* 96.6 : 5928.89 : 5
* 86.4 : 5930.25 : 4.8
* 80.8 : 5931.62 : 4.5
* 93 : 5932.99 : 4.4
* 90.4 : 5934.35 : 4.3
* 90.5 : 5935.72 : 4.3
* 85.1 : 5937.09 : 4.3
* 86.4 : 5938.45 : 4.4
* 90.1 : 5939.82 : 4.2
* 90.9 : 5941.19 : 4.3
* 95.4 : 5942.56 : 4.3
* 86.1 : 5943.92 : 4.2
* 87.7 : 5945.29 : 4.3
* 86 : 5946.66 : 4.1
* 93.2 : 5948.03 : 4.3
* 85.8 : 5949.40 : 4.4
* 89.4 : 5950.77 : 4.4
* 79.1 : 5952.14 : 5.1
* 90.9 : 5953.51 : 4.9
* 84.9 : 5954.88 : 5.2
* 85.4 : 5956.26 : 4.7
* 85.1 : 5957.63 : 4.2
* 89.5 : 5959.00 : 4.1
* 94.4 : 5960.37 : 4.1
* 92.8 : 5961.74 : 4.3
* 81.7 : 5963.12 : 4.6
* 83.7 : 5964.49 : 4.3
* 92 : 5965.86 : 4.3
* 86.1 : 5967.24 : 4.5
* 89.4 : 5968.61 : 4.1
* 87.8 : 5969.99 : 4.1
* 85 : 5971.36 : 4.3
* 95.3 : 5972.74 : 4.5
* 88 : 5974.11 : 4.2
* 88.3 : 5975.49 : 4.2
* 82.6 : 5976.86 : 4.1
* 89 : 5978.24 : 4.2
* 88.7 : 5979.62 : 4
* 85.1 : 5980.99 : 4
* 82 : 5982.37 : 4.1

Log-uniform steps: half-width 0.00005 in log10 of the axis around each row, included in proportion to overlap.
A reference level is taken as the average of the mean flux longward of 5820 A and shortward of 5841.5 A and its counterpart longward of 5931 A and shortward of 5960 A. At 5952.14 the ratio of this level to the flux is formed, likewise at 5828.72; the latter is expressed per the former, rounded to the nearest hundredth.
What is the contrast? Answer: 0.88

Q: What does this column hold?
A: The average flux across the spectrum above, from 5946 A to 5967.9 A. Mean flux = 87.5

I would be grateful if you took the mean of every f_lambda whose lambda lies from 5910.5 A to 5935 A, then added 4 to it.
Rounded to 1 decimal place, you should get 90.3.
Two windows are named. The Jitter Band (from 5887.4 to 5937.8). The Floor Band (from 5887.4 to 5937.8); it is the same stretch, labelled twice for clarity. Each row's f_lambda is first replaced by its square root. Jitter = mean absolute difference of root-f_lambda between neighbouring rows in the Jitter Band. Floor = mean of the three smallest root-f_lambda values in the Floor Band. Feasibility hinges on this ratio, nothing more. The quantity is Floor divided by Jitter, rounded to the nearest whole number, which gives 29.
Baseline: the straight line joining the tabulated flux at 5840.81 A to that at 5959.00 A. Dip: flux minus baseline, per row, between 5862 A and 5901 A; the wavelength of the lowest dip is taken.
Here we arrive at 5892.14 A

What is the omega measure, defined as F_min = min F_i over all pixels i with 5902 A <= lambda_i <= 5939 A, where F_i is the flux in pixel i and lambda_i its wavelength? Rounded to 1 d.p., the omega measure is 76.0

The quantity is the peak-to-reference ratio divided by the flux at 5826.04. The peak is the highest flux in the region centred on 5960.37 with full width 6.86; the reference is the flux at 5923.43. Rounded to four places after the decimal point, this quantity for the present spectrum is 0.0105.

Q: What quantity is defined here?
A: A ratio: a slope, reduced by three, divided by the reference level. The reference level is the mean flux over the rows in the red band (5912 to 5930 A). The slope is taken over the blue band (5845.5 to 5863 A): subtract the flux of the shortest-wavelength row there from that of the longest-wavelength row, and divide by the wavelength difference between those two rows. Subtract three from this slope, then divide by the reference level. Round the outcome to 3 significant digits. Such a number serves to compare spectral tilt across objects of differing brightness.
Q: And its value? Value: -0.0313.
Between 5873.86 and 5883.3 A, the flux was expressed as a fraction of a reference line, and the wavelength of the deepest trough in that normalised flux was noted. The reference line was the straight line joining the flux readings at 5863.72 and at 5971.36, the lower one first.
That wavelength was 5878.59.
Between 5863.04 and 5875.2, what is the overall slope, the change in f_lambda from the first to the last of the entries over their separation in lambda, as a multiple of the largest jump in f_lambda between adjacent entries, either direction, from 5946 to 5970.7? -0.013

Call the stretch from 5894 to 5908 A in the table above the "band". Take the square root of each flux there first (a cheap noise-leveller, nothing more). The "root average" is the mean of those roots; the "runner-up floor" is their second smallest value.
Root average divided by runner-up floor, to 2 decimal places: 1.04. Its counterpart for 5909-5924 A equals 1.03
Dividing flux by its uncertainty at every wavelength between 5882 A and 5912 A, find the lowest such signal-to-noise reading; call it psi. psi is 11.9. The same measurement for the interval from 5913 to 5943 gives 16.4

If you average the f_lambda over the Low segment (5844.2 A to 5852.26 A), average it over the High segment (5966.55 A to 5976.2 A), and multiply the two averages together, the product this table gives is 8073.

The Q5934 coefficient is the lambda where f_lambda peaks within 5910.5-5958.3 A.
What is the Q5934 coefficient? 5928.89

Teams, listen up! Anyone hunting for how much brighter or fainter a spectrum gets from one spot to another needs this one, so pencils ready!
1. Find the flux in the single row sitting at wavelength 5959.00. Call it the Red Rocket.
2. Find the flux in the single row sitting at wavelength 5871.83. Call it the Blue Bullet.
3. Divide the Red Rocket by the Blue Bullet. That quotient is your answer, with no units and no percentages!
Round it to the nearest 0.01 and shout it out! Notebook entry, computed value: 1.06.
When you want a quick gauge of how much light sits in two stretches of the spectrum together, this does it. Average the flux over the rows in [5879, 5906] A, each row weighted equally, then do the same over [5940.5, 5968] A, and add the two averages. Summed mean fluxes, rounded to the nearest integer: 164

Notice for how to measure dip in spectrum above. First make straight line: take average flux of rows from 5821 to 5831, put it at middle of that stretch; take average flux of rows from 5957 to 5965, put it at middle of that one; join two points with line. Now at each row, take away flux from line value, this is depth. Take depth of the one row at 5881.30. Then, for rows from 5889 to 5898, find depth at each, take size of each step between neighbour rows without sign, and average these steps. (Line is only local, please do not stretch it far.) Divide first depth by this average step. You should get 1.7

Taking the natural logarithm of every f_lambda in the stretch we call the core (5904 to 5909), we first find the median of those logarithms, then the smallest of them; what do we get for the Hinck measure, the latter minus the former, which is -0.042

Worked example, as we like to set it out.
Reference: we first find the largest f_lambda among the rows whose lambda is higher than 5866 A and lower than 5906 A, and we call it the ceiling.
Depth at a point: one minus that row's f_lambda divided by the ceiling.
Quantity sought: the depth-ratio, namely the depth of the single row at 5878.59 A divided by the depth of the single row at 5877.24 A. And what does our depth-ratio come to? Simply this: 1.6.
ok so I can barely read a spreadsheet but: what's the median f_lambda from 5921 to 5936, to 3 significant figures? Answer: 88.1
